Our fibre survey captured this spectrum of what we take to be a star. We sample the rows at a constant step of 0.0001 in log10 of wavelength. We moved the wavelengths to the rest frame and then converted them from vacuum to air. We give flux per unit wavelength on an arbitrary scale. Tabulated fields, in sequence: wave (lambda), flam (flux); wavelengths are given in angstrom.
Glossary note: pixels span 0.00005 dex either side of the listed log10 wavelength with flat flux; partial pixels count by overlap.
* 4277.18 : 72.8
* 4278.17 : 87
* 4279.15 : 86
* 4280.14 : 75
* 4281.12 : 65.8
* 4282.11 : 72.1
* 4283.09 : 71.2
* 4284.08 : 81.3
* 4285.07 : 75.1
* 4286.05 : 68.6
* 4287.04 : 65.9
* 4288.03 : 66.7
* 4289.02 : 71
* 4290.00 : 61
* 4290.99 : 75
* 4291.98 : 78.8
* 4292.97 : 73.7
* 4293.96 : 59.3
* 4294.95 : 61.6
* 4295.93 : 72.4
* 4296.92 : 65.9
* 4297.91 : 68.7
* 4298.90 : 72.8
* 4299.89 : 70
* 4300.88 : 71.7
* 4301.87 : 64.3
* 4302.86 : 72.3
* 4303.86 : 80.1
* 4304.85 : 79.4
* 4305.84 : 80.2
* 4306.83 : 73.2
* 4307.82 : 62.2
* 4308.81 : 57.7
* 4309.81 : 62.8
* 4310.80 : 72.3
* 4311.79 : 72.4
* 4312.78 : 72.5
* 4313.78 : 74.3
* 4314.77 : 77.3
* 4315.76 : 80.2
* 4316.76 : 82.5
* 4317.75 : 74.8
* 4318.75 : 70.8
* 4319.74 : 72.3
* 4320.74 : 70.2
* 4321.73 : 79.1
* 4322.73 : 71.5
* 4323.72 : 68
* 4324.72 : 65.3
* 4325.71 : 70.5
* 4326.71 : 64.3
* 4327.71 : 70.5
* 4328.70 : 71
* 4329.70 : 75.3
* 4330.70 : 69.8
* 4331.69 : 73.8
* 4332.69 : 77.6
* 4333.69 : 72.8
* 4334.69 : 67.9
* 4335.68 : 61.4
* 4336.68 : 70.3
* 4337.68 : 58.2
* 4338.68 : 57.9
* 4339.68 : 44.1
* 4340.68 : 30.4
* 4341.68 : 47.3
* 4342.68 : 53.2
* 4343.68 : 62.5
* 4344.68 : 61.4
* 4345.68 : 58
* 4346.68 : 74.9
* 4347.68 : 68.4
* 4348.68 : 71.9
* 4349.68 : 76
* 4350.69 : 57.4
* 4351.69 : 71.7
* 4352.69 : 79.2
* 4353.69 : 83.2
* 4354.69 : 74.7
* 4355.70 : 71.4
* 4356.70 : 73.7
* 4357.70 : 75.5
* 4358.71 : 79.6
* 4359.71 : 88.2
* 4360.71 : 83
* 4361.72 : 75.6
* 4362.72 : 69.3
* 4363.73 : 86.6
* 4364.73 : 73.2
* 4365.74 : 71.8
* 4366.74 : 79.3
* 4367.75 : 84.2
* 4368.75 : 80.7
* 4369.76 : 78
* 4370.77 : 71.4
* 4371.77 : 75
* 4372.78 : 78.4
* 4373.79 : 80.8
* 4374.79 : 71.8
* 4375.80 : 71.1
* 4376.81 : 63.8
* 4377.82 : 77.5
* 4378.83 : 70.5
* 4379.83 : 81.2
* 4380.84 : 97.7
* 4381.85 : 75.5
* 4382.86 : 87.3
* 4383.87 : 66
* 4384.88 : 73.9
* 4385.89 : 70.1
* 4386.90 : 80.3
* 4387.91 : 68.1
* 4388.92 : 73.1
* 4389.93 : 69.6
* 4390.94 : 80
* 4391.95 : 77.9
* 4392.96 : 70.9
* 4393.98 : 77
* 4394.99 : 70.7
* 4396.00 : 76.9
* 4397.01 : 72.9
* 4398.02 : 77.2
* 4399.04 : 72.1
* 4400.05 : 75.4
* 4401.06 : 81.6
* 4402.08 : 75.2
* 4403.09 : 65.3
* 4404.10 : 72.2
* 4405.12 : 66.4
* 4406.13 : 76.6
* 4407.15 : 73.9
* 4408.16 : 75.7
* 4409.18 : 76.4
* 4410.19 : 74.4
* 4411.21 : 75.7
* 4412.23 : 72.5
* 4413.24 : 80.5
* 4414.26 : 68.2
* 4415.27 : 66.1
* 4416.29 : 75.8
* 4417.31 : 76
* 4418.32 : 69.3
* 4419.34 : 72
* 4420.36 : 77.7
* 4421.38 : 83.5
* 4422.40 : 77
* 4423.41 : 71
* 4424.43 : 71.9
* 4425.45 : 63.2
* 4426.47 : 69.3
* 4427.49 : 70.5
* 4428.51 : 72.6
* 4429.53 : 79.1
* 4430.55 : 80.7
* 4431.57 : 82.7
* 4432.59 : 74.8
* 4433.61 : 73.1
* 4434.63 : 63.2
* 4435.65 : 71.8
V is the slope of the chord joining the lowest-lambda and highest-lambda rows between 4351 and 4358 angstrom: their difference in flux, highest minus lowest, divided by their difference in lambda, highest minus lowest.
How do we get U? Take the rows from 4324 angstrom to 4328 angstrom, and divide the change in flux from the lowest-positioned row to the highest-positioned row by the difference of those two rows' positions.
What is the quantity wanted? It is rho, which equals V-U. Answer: -1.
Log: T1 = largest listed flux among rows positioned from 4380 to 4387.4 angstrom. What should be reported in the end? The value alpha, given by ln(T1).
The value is 4.58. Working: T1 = 97.7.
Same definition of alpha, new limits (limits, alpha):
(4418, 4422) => 4.42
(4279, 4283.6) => 4.45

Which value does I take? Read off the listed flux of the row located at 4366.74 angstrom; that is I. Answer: 79.3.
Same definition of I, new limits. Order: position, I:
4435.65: 71.8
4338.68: 57.9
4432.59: 74.8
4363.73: 86.6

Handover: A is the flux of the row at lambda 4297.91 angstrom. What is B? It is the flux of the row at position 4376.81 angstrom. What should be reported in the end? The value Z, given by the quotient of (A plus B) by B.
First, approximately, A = 68.7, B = 63.8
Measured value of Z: 2.08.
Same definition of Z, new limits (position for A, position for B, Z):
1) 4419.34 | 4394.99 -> 2.02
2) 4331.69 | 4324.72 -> 2.13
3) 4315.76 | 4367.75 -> 1.95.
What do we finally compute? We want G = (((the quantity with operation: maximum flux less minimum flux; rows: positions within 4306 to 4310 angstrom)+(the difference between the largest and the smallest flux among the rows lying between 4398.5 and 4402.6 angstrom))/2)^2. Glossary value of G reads 156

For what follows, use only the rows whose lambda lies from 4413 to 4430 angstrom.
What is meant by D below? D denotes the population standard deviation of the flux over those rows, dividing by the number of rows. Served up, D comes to 5.2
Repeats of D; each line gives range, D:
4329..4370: 11.8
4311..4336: 4.8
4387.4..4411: 4.0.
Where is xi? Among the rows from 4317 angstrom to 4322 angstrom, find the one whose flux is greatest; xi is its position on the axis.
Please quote 4321.73 angstrom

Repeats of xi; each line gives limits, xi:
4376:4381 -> 4380.84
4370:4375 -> 4373.79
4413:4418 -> 4413.24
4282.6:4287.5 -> 4284.08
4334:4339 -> 4336.68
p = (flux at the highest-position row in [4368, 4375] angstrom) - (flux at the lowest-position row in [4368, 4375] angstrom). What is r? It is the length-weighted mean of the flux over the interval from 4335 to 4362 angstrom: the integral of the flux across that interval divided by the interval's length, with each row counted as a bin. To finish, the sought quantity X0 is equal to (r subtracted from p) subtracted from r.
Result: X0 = 143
